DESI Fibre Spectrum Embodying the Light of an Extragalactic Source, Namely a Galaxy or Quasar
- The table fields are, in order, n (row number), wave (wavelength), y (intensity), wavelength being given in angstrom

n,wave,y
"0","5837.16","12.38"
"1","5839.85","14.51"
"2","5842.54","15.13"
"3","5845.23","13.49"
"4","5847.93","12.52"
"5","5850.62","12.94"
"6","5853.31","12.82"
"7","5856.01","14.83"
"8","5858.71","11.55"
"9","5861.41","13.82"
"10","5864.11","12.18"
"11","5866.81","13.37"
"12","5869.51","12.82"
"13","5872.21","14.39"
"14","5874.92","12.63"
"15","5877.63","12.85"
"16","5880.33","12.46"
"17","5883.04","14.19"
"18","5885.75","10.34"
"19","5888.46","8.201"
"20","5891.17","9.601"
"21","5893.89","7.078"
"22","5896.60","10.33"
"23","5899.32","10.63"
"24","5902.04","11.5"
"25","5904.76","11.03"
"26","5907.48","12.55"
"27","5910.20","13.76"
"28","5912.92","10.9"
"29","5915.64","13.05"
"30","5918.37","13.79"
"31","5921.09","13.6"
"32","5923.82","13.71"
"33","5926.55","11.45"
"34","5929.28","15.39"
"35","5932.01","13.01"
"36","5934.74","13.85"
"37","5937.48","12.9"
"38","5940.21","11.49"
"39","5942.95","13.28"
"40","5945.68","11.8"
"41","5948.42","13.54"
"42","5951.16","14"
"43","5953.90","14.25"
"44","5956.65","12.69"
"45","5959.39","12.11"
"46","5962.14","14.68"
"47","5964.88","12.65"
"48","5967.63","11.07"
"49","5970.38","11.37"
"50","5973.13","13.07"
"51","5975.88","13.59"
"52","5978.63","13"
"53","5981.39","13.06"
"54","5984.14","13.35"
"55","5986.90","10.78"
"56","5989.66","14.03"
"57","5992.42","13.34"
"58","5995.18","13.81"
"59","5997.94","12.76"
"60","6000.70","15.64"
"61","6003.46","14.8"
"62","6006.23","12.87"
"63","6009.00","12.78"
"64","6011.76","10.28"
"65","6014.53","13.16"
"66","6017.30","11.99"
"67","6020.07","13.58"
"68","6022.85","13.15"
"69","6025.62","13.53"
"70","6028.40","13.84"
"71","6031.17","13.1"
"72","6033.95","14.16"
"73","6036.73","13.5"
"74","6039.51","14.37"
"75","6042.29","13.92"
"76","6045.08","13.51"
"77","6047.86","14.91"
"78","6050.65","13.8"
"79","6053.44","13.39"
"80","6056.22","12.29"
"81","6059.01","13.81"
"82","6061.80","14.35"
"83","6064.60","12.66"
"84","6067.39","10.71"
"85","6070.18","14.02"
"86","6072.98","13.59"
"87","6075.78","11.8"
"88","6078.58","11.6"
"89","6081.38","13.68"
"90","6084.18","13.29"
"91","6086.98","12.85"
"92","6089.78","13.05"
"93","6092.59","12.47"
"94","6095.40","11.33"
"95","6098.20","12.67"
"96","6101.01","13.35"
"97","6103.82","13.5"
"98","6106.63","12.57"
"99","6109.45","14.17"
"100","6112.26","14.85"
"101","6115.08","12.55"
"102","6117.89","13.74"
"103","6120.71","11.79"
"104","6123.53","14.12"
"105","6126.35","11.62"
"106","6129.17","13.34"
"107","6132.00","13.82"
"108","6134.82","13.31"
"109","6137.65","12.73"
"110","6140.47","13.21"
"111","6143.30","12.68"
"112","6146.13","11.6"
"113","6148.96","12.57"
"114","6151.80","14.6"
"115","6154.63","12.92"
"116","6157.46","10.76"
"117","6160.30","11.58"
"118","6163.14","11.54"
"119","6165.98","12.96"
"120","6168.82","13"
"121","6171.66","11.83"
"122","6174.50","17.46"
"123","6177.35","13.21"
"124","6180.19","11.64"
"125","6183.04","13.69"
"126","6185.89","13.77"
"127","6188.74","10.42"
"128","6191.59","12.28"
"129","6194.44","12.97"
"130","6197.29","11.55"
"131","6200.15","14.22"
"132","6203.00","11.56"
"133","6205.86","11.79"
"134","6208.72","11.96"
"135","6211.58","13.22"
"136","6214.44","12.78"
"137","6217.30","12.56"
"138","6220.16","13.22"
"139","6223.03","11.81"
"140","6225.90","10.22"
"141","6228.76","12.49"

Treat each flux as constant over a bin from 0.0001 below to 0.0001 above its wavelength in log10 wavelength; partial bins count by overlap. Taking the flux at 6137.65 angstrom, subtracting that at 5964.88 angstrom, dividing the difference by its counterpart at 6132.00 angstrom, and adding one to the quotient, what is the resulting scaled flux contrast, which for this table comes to 1.01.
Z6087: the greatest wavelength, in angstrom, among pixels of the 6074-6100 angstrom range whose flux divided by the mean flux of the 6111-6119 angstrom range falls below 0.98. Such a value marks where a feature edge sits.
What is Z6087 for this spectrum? 6098.20 angstrom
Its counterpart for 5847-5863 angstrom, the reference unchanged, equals 5858.71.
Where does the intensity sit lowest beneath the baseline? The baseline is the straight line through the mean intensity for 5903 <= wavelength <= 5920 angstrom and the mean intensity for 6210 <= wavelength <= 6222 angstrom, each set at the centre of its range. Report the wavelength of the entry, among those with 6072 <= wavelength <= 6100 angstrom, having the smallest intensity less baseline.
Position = 6095.40 angstrom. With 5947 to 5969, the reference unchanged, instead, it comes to 5967.63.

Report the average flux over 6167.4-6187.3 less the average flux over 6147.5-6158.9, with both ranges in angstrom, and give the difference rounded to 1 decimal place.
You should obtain 0.8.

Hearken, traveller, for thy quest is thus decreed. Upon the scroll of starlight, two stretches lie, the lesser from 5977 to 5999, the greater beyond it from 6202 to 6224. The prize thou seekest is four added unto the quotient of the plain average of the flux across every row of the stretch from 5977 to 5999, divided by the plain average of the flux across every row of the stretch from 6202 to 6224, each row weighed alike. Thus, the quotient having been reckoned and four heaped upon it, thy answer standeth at 5.05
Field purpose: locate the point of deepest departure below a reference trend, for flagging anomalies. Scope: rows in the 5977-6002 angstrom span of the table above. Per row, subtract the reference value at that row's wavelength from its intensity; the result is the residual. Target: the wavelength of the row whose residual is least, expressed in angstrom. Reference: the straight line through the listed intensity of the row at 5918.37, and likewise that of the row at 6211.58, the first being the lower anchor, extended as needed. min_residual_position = 5986.90 angstrom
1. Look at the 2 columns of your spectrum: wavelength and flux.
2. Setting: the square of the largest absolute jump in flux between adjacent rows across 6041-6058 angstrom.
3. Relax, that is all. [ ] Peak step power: 2.0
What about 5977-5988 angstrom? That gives 6.6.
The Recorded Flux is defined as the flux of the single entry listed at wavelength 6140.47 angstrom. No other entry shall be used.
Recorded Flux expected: 13.21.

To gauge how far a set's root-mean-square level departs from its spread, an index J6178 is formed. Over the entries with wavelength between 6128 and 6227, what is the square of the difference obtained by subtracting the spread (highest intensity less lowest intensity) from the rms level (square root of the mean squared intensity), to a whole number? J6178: 30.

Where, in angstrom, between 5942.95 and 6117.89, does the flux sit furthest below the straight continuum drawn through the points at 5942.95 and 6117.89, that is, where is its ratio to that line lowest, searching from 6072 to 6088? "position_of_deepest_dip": 6078.58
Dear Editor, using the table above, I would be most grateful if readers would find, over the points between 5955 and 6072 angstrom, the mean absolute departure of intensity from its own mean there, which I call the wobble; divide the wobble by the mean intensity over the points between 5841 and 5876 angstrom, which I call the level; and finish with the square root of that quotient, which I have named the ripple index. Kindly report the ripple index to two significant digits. 0.25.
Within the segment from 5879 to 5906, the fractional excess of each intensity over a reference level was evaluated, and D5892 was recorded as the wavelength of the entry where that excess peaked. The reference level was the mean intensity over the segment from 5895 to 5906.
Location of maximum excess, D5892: 5883.04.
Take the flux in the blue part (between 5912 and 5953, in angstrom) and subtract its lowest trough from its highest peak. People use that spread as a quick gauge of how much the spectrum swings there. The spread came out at 4.5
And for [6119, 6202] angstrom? 7.0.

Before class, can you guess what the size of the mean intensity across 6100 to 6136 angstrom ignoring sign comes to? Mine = 13.3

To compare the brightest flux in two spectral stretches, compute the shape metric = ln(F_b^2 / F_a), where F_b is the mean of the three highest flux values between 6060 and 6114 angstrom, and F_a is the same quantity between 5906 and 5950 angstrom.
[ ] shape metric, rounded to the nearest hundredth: 2.68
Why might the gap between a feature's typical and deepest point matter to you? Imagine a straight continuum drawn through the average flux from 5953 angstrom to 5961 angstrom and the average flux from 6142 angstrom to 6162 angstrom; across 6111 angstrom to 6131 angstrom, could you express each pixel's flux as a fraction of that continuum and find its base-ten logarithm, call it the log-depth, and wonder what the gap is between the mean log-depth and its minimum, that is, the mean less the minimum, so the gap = 0.051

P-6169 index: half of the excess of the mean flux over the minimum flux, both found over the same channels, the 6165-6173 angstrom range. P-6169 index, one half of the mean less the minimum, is 0.38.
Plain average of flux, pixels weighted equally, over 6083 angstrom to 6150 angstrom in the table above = 13.0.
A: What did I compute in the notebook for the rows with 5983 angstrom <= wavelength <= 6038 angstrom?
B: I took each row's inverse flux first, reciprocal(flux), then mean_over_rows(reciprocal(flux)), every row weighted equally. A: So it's 0.0763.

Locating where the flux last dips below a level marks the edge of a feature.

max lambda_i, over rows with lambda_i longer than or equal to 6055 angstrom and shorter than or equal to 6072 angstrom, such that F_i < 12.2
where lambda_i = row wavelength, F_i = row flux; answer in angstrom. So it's 6067.39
